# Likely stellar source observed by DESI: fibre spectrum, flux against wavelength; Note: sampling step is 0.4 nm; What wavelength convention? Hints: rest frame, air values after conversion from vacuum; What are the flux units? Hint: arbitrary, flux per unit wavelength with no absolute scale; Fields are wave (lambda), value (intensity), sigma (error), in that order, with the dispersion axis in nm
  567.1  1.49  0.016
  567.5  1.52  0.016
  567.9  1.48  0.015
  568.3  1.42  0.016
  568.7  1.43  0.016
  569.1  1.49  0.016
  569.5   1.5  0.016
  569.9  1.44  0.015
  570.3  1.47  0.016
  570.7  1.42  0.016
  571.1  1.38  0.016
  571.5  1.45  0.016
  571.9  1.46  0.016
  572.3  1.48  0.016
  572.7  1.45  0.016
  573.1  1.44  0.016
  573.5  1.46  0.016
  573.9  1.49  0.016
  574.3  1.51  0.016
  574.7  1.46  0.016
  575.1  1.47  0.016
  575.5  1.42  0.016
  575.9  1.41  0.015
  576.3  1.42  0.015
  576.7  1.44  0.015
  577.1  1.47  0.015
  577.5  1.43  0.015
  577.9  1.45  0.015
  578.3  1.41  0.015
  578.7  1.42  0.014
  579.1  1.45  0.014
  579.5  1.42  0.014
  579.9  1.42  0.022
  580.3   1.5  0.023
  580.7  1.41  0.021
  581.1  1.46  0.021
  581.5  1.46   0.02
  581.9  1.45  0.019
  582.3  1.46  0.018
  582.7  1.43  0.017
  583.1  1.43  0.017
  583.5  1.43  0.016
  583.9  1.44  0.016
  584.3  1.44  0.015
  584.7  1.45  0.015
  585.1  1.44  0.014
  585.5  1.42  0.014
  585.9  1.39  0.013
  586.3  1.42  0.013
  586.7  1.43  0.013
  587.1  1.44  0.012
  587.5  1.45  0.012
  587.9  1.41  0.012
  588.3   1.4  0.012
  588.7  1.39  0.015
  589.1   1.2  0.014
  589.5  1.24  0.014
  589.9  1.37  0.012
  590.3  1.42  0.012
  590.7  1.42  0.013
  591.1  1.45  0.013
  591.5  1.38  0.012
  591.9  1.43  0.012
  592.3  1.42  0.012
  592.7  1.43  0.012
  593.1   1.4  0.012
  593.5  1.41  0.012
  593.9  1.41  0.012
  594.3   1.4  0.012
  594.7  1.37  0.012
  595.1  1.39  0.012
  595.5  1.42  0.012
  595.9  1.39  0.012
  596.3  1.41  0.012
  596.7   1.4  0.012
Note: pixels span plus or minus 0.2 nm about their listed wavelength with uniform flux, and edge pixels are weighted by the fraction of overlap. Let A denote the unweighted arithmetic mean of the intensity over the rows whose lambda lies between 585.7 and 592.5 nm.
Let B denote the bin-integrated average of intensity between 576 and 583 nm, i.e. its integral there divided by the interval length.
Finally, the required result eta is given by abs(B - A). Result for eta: 0.0488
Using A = 1.39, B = 1.44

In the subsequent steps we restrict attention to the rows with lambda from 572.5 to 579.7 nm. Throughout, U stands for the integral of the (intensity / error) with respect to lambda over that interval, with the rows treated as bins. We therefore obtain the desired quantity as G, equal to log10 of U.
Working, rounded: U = 683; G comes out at 2.83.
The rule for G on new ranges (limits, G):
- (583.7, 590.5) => 2.85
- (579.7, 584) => 2.52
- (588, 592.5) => 2.69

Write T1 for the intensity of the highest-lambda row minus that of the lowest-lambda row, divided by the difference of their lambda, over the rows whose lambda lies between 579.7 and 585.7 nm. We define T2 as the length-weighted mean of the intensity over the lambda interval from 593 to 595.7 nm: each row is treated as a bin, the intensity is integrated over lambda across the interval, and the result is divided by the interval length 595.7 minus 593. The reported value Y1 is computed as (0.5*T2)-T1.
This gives 0.700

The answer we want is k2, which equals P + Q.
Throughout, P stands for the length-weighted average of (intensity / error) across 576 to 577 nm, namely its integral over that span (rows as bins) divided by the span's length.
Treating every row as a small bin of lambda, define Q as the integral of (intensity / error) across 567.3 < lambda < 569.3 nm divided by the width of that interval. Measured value 188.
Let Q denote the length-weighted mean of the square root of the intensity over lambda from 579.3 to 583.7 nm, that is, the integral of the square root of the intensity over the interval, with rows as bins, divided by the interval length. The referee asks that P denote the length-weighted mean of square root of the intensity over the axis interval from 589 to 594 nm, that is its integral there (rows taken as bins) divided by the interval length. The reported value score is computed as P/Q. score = 0.98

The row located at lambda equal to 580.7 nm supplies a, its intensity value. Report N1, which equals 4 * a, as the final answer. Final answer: 5.64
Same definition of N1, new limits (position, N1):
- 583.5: 5.72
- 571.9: 5.84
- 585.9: 5.56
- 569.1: 5.96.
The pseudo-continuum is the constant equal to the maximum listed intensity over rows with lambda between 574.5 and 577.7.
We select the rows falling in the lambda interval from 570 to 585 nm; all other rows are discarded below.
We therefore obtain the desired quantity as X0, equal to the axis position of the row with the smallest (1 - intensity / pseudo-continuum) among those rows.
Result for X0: 574.3 nm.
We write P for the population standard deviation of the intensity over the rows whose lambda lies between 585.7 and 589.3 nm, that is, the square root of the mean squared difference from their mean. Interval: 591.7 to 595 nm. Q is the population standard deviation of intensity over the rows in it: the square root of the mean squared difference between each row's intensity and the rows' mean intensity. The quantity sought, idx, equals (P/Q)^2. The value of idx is 14.9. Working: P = 0.071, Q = 0.0183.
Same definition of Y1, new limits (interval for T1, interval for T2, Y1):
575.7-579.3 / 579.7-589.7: 0.696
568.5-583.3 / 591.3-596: 0.702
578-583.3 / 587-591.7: 0.686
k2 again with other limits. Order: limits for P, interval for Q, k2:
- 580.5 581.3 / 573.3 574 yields 160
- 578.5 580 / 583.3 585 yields 188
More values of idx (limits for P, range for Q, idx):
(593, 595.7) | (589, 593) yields 0.0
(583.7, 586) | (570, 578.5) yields 0.4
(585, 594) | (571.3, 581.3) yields 4.5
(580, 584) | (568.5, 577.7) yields 0.6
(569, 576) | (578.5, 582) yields 1.5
